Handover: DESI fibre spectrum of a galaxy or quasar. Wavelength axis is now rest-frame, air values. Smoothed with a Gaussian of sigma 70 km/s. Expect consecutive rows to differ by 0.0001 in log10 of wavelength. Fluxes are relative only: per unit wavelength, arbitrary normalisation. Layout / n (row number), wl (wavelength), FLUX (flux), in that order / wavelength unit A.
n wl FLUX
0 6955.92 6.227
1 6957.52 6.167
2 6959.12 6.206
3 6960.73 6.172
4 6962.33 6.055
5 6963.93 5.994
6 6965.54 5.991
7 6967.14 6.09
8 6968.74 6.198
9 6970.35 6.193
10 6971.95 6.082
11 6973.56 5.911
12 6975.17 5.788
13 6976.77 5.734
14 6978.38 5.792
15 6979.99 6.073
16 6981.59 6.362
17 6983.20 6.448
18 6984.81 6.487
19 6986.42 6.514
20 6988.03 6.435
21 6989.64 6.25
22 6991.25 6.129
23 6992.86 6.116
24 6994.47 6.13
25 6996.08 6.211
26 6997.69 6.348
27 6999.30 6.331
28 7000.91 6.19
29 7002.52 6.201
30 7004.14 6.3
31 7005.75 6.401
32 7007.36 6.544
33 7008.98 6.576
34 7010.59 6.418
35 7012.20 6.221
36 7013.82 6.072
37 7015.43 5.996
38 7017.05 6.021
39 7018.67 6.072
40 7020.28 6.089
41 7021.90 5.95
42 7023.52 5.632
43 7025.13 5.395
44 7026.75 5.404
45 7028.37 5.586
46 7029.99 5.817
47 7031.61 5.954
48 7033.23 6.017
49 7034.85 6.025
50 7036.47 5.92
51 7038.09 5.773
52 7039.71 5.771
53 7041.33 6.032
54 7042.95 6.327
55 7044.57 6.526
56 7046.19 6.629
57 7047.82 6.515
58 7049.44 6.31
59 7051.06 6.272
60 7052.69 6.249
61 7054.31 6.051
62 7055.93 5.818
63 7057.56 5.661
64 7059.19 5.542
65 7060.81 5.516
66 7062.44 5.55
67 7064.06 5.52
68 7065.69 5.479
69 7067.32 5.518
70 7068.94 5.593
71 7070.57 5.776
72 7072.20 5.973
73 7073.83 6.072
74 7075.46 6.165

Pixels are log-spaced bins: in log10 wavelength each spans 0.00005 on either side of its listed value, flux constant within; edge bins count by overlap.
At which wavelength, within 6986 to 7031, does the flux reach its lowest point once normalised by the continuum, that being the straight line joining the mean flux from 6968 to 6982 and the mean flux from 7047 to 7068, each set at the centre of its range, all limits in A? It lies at 7025.13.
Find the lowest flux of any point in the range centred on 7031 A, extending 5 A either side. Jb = 5.404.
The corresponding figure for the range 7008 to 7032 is 5.395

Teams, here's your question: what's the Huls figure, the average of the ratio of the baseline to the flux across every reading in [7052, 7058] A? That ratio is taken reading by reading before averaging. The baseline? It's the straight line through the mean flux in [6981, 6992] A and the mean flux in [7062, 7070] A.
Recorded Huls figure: 0.95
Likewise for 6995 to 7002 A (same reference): 1.00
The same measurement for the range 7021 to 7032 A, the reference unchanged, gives 1.05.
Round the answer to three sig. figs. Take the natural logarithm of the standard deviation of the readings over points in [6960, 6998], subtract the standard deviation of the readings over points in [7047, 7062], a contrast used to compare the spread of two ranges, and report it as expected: -1.90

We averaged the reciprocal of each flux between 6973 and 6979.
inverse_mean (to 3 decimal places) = 0.172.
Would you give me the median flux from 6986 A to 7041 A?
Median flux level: 6.10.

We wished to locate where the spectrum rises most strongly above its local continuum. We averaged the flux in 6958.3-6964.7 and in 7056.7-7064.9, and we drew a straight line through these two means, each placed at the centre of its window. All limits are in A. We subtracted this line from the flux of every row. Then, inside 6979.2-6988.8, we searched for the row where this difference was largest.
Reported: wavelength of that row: 6986.42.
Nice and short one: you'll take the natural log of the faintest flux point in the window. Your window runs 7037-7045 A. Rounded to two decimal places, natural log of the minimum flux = 1.75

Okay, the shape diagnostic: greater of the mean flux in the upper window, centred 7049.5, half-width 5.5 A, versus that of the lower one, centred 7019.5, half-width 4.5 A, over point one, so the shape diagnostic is 63.6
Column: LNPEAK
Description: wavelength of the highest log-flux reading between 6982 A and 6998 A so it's 6986.42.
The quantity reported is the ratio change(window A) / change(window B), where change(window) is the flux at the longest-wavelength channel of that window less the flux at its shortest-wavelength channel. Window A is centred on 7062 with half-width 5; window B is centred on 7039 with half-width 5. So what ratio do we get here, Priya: -0.6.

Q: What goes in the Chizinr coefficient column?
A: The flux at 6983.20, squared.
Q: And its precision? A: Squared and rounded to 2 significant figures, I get 42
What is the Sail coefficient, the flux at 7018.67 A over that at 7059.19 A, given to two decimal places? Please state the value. 1.10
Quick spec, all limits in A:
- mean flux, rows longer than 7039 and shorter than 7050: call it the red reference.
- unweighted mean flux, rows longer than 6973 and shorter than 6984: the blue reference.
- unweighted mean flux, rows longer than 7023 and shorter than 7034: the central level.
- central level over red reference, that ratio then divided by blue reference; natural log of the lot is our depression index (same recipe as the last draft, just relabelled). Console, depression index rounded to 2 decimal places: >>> -1.90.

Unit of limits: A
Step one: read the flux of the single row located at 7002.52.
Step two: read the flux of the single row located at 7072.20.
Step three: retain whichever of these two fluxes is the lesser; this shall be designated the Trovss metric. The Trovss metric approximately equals 5.97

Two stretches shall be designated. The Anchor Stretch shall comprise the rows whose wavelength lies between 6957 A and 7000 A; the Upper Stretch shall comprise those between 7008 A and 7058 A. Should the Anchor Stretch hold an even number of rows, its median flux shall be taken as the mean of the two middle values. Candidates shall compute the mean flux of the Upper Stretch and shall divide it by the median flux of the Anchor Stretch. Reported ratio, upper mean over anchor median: 0.98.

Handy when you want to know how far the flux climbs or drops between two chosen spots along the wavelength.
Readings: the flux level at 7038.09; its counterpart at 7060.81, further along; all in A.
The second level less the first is -0.26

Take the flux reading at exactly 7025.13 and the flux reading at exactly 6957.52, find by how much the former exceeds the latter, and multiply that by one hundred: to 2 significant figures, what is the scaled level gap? -77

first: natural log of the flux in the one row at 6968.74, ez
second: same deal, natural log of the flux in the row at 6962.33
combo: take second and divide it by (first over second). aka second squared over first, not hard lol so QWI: 1.78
